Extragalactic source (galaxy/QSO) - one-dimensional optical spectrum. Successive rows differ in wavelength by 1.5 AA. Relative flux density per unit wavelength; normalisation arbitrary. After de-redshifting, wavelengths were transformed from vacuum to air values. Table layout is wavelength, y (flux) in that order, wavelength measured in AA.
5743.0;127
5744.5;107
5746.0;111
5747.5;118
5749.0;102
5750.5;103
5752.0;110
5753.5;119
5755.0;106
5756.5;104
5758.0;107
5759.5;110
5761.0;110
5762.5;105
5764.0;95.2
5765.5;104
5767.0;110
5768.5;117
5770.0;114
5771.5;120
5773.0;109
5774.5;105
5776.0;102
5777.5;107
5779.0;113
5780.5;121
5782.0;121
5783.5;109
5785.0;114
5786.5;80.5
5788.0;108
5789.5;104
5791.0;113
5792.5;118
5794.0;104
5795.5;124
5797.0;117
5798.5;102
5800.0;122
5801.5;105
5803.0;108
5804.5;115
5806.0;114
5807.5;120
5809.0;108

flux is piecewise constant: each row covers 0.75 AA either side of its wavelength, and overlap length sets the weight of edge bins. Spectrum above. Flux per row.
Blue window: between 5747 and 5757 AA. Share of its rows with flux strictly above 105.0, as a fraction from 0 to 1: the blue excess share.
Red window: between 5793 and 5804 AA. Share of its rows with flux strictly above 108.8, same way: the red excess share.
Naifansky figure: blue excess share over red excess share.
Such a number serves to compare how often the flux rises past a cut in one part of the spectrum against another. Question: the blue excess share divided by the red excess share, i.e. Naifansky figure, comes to 1.3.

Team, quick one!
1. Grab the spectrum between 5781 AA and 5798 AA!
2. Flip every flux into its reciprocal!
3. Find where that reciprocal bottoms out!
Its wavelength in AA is 5795.5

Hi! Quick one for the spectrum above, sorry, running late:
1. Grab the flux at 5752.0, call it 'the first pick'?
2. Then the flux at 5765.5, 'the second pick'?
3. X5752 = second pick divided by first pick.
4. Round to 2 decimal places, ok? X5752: 0.95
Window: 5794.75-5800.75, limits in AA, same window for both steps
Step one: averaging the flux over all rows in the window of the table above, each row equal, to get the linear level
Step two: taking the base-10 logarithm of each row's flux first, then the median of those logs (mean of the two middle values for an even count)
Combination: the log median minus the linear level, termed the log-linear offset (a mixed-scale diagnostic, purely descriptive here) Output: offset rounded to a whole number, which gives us -114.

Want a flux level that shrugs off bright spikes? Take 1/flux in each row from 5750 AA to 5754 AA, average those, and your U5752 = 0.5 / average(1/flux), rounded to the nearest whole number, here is 55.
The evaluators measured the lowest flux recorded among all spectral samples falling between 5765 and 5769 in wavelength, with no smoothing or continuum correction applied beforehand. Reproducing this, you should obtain 104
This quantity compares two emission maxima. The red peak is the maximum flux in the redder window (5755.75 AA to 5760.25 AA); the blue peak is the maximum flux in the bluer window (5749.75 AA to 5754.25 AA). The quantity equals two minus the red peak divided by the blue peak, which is 1.08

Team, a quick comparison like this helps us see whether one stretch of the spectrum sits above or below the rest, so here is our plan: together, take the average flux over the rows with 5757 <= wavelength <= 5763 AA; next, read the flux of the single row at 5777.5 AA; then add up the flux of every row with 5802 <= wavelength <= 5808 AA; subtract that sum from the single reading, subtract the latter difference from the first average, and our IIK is 458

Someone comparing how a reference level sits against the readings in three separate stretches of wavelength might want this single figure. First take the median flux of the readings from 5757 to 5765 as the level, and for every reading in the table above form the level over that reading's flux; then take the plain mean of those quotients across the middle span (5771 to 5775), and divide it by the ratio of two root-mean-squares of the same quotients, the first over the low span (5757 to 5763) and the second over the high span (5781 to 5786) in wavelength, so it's 0.91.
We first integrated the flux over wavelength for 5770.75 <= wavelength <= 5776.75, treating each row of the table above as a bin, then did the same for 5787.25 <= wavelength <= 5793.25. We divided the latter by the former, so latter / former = 1.0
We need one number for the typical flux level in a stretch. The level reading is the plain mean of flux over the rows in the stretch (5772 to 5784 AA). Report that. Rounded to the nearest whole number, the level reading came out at 111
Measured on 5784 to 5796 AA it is 108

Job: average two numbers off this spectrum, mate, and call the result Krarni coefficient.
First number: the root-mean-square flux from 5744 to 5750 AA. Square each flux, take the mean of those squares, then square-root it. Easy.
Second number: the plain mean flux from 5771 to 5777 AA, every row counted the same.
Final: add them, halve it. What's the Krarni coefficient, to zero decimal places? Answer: 109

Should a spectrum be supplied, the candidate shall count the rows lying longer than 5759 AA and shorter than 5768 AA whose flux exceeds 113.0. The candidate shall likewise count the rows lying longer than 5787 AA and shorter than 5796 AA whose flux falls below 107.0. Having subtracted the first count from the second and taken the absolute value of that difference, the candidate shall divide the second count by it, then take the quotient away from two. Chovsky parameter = 1.00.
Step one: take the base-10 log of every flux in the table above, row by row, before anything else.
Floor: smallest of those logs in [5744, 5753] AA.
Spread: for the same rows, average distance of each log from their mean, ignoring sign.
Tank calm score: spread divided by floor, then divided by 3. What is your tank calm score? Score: 0.0030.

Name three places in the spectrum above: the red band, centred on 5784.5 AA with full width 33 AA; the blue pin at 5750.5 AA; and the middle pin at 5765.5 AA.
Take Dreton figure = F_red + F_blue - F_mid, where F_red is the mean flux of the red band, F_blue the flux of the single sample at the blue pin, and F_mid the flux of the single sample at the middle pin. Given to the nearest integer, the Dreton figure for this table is 110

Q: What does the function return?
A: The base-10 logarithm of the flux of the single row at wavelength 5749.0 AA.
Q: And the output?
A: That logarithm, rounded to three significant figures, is 2.01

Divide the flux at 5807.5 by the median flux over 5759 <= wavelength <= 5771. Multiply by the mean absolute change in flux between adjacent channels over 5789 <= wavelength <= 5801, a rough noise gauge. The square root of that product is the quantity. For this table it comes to 3.7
